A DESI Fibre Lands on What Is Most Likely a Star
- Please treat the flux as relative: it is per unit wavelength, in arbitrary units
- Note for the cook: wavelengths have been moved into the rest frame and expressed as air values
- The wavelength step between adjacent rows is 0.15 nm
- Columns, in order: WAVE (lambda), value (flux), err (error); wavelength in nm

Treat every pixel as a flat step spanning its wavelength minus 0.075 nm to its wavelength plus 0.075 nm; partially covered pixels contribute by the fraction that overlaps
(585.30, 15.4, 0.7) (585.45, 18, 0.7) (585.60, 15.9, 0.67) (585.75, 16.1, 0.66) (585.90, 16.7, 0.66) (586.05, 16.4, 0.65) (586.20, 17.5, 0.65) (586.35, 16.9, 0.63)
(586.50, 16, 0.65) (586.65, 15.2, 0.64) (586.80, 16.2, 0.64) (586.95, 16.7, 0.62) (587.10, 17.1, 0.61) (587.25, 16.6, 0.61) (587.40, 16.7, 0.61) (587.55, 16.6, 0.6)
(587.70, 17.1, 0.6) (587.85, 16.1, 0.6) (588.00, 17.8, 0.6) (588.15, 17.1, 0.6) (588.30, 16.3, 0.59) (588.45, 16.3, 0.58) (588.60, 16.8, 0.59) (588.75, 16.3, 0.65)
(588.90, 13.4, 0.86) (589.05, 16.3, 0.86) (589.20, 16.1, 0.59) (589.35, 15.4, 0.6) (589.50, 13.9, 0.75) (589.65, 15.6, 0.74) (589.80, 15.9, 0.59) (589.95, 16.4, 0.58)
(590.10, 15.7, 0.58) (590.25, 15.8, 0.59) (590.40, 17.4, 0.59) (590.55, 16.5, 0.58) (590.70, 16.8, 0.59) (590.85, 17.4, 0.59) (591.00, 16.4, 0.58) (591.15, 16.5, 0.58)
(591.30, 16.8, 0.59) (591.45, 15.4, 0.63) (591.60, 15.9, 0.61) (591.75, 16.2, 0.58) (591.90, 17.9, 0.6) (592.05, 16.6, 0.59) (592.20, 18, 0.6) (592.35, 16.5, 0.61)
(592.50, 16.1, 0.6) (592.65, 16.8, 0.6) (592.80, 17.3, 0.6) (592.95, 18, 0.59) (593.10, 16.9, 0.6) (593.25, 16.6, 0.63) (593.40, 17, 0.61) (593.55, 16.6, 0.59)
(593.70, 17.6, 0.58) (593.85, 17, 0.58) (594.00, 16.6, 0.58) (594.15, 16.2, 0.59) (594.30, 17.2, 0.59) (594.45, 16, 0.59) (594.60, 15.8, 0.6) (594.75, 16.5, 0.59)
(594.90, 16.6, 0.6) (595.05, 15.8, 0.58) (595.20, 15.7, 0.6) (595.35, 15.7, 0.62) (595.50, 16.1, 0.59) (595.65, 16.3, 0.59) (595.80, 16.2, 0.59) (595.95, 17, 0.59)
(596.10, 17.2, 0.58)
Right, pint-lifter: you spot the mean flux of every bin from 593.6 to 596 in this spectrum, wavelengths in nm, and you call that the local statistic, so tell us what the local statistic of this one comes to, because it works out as 16.4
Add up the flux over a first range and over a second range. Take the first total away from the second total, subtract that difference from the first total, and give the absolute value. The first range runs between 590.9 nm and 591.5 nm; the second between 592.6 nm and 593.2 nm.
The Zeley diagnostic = 61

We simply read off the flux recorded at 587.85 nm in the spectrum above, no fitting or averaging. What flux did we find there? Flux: 16.1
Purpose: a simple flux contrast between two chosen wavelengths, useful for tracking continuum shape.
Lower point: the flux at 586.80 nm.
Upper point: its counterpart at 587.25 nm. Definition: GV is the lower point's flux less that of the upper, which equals -0.4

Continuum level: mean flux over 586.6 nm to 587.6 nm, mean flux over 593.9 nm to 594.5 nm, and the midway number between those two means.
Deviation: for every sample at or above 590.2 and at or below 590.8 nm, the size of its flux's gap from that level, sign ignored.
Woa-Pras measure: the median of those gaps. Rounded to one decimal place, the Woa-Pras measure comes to 0.5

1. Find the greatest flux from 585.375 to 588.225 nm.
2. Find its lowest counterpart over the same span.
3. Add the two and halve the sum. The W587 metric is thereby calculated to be 16.6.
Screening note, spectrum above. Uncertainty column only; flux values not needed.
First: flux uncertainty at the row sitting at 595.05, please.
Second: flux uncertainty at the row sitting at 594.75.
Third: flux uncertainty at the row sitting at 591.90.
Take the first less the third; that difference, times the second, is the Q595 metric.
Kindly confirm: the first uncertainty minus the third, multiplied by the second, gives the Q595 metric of -0.01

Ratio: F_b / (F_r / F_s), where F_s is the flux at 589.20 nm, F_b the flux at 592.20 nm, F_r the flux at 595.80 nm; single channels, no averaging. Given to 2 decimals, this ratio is 17.89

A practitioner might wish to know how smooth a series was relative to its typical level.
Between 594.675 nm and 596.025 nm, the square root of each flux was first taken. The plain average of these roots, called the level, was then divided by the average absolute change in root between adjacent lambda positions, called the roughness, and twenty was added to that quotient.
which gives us 124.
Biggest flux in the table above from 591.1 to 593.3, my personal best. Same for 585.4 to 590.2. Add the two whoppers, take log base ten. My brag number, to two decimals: 1.56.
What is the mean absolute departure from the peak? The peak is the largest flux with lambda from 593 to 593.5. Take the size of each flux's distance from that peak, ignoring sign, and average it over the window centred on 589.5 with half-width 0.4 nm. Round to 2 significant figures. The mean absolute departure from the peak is 1.6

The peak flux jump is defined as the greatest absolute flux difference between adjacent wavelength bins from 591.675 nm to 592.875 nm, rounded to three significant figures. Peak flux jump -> 1.70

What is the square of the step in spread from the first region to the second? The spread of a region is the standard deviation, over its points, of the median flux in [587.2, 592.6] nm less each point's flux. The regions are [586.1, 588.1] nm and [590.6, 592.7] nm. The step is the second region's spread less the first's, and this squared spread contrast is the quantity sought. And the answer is 0.00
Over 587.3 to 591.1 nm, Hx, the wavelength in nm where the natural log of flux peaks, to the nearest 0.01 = 588.00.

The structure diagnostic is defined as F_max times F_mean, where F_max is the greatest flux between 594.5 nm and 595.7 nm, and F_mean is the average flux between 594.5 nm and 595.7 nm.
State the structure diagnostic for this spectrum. 267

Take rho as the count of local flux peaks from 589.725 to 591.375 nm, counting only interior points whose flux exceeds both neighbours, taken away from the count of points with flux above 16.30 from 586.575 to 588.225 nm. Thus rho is 5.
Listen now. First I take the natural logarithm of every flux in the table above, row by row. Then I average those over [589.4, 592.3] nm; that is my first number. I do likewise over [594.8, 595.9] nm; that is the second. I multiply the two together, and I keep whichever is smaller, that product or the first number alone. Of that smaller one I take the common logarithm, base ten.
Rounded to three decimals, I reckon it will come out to 0.446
